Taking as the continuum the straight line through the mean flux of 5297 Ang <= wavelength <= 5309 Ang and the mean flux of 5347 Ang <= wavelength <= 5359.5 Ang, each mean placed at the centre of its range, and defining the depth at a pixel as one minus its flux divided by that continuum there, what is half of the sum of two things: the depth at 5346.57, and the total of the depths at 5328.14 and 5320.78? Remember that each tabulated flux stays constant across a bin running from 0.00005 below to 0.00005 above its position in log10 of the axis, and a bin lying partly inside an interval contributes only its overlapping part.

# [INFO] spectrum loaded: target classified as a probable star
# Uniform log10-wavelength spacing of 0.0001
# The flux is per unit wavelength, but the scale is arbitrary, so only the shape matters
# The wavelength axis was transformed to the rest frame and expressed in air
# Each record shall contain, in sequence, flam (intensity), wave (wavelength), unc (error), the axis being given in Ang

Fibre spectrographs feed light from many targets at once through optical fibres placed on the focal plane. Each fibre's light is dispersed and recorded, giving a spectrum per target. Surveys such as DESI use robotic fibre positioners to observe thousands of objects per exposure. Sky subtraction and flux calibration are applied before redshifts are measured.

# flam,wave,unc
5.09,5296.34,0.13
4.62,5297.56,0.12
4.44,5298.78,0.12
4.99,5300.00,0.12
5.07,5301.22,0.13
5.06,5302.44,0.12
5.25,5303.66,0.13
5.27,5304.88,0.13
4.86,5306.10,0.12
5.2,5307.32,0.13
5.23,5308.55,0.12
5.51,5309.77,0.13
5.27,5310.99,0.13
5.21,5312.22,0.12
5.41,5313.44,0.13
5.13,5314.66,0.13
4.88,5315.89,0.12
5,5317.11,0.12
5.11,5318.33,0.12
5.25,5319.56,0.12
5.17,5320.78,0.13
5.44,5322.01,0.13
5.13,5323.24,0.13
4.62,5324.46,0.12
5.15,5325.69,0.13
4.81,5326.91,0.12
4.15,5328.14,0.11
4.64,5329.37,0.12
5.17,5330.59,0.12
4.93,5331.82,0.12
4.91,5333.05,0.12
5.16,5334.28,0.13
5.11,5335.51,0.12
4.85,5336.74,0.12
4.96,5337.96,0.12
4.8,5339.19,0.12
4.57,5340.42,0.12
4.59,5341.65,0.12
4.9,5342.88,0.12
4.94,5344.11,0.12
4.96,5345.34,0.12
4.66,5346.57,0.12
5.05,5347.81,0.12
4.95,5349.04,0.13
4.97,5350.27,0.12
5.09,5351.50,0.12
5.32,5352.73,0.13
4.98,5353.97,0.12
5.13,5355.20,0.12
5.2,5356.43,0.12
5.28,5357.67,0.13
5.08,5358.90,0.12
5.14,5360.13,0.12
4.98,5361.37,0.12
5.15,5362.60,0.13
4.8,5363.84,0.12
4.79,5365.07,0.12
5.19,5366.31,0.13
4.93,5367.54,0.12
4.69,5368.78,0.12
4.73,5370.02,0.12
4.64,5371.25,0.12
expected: 0.12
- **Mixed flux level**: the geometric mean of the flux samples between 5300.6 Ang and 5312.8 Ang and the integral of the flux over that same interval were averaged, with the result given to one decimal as 34.3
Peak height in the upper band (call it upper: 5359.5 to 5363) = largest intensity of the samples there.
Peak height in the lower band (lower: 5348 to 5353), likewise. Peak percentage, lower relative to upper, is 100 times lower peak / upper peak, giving 103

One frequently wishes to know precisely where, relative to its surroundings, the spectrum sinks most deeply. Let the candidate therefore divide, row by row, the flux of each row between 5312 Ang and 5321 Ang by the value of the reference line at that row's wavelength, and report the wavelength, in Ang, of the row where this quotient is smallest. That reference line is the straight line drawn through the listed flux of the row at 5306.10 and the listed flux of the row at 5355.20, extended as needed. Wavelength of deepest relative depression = 5315.89 Ang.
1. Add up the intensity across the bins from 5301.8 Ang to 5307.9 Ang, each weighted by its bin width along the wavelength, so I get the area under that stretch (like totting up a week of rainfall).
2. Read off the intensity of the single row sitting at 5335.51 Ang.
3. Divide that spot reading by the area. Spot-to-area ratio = 0.163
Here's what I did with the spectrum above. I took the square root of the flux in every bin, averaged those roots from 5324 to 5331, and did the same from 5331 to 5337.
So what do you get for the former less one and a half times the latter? -1.17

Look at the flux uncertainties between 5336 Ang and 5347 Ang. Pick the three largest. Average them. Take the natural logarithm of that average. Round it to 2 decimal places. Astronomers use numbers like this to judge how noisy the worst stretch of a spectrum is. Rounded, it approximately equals -2.12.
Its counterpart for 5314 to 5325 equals -2.04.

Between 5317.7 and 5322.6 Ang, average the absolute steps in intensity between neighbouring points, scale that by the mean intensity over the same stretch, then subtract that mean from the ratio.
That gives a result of -5.21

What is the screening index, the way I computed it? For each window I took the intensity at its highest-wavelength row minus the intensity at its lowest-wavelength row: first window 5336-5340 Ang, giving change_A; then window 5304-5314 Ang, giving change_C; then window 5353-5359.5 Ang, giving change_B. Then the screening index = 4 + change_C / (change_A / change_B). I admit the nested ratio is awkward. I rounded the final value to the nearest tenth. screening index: 3.7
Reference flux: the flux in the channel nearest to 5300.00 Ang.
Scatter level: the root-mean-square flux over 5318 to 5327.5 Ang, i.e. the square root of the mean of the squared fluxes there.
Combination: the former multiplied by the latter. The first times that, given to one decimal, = 25.4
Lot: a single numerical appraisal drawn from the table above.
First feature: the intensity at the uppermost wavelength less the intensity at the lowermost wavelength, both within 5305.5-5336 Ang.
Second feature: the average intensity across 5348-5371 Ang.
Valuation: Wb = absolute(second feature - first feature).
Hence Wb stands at 4.77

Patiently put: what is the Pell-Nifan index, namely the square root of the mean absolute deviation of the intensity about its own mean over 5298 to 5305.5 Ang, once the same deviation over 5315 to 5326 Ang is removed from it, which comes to 0.18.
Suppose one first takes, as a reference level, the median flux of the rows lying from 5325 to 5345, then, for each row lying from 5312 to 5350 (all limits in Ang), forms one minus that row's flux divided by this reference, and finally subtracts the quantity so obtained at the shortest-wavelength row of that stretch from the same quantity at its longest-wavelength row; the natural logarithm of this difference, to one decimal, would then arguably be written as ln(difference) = -2.9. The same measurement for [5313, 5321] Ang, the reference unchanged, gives -3.0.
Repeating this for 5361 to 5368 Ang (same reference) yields -4.6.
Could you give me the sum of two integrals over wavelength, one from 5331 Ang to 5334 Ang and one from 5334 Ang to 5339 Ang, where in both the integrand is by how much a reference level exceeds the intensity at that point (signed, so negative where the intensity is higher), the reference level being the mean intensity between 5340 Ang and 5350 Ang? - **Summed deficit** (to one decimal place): -1.2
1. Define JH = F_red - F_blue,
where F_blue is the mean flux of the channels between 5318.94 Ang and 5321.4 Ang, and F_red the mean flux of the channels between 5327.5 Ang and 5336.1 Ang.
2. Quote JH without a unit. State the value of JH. -0.34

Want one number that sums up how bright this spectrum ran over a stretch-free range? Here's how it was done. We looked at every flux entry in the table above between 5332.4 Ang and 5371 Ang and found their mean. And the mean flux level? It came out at 4.96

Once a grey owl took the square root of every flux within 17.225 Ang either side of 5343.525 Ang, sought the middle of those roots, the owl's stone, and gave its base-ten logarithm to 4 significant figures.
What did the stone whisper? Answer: 0.3477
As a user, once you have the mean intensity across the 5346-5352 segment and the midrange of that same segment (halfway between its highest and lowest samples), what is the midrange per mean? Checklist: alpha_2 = 0.99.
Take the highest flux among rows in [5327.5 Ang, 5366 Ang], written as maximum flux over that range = 5.32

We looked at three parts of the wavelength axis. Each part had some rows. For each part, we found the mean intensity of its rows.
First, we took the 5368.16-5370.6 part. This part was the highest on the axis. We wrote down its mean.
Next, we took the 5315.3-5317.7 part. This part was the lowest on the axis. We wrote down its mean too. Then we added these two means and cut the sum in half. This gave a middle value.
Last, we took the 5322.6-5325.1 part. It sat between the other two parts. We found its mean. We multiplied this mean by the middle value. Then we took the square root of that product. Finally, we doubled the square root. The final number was 9.70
